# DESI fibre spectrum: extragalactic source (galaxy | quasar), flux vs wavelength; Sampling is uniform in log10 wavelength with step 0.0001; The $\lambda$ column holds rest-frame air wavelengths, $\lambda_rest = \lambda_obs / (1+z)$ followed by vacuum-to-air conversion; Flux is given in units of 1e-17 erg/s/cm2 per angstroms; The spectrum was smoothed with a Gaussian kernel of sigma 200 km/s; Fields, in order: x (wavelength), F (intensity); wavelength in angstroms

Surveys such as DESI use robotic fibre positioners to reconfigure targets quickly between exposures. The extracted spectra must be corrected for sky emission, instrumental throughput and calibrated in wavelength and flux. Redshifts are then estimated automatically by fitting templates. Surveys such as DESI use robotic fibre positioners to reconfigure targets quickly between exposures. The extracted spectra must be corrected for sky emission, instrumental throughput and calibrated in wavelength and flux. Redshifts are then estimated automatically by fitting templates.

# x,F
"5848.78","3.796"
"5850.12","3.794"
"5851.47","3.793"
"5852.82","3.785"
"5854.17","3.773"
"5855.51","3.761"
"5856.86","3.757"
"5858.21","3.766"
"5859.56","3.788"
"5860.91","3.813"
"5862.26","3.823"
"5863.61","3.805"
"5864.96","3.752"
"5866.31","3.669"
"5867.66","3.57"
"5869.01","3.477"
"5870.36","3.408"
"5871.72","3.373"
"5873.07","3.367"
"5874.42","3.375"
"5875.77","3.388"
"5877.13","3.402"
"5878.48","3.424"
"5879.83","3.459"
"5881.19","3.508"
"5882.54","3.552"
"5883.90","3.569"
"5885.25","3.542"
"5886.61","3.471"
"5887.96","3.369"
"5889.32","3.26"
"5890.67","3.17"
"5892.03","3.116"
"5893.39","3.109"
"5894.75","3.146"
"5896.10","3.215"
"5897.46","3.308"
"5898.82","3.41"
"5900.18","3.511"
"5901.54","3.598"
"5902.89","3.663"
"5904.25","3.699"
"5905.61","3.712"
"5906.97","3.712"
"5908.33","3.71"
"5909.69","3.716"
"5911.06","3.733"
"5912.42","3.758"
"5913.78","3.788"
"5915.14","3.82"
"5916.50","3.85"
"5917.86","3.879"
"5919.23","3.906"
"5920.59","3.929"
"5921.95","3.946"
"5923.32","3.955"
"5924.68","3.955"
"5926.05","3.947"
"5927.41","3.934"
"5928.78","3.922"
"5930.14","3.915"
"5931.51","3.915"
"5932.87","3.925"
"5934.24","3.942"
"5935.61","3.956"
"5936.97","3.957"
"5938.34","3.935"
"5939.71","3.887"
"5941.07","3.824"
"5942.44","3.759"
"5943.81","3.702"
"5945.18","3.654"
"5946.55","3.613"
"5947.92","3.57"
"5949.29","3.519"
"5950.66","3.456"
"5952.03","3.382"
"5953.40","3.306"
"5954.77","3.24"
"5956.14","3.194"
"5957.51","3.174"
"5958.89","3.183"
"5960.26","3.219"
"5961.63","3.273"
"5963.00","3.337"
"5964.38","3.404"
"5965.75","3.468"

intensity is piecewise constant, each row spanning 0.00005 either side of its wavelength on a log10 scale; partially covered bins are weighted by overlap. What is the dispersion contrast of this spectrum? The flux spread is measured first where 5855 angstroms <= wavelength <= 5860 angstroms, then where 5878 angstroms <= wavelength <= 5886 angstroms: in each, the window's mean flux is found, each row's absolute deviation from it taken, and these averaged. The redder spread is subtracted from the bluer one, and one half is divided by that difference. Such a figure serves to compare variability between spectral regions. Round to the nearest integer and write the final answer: -14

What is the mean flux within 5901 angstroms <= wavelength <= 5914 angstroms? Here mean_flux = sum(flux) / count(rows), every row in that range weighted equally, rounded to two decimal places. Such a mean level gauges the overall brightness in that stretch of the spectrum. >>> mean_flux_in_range 3.71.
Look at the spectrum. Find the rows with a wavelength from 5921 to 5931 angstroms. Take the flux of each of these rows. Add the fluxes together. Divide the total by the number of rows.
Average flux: 3.9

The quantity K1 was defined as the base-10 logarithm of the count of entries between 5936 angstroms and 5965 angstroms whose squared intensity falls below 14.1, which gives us 1.20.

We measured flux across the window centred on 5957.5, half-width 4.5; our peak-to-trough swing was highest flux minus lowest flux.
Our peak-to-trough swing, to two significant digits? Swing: 0.13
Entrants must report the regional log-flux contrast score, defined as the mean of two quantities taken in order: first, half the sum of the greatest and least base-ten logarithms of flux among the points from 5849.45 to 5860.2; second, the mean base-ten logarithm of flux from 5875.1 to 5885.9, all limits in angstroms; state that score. 0.559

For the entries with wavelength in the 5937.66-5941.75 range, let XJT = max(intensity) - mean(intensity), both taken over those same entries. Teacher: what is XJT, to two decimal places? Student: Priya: 0.05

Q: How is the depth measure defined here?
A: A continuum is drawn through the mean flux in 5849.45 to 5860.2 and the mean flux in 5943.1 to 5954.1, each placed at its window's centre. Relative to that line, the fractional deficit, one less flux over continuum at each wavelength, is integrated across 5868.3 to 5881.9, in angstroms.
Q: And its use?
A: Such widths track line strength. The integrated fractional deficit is 1.1 angstroms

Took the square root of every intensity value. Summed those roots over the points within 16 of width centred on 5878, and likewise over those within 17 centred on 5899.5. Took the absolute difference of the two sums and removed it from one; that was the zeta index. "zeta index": 0.94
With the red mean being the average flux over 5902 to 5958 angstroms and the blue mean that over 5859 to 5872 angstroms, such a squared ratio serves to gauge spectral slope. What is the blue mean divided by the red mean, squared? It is 0.95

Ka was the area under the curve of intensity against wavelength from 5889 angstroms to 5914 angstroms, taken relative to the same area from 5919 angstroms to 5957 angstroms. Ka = 0.6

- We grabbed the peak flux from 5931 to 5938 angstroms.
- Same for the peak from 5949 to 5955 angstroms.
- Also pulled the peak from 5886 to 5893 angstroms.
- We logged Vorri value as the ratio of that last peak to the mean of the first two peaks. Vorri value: 0.93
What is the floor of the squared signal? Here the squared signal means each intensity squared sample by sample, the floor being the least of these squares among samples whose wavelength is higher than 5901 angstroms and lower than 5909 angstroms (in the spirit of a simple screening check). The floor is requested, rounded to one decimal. 12.9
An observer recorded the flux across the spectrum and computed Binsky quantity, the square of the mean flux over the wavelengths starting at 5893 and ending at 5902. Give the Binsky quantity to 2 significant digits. 11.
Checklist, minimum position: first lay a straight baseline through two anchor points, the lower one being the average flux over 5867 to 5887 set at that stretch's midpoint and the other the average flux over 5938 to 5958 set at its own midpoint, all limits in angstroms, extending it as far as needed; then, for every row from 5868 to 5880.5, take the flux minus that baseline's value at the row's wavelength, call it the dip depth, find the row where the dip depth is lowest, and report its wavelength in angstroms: 5873.07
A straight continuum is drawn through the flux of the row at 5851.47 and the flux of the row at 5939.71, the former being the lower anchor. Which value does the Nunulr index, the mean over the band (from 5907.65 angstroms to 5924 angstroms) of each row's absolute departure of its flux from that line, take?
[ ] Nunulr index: 0.1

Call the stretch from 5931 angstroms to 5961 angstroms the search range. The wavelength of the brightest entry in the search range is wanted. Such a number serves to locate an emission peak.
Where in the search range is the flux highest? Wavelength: 5936.97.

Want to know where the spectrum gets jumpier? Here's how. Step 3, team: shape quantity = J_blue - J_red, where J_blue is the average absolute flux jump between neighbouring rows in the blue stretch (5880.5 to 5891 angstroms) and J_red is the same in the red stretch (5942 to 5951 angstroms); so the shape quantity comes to 0.015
